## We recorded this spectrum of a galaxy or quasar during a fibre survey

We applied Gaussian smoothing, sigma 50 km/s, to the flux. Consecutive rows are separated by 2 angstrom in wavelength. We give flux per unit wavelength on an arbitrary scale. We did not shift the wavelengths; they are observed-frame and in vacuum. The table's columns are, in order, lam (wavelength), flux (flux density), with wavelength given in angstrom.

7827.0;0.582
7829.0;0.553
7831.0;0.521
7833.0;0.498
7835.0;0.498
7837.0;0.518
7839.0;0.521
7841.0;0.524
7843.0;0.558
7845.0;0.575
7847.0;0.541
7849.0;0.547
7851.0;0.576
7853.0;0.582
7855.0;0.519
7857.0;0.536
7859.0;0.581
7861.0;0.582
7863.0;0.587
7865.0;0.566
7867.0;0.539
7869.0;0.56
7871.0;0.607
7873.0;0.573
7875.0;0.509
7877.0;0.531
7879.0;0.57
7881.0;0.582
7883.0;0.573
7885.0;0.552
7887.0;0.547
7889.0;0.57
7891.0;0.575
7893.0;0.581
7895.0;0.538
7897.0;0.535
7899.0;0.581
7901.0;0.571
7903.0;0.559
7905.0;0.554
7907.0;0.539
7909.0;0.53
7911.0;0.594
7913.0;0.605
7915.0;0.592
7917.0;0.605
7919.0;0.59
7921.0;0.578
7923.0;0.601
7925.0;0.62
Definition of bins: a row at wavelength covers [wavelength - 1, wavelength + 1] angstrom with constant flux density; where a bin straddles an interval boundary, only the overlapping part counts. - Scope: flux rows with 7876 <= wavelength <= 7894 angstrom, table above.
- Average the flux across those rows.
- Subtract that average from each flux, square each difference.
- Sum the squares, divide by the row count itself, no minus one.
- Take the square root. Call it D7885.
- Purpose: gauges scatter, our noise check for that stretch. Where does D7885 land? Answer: 0.016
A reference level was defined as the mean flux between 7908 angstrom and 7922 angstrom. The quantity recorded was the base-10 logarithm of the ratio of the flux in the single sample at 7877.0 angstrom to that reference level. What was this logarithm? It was -0.042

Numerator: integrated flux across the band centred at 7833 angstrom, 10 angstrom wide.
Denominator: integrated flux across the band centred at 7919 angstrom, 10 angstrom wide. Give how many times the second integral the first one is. 0.873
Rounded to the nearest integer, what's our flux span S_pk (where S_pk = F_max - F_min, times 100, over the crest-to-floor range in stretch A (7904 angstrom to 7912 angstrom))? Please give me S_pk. 6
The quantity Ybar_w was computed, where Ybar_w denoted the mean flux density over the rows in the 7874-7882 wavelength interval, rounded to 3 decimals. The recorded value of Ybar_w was 0.548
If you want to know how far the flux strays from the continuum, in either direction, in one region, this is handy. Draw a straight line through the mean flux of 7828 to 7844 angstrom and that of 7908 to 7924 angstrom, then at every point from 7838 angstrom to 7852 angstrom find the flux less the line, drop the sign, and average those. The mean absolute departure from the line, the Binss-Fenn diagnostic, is 0.0205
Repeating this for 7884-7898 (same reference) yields 0.0173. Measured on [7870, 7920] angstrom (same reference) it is 0.0206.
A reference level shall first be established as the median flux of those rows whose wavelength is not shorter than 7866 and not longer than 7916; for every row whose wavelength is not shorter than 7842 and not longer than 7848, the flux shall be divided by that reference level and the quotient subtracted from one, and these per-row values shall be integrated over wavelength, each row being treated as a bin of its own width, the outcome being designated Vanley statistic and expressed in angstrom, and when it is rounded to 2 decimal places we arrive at 0.13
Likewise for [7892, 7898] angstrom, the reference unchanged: 0.20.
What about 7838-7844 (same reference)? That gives 0.38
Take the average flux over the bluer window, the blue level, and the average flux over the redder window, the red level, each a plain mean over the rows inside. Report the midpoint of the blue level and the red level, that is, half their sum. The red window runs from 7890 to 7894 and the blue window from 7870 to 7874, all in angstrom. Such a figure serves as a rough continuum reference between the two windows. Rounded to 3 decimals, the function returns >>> 0.584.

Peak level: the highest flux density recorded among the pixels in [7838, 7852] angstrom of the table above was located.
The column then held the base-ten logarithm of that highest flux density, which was -0.240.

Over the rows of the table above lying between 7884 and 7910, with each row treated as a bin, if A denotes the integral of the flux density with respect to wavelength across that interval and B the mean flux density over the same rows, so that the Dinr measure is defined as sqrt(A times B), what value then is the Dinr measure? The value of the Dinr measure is 2.8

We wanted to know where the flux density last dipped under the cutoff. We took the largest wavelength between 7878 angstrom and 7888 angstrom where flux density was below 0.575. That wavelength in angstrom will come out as 7887.0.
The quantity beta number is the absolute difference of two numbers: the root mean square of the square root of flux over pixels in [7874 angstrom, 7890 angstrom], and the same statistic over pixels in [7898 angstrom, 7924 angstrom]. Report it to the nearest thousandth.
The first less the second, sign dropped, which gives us 0.015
